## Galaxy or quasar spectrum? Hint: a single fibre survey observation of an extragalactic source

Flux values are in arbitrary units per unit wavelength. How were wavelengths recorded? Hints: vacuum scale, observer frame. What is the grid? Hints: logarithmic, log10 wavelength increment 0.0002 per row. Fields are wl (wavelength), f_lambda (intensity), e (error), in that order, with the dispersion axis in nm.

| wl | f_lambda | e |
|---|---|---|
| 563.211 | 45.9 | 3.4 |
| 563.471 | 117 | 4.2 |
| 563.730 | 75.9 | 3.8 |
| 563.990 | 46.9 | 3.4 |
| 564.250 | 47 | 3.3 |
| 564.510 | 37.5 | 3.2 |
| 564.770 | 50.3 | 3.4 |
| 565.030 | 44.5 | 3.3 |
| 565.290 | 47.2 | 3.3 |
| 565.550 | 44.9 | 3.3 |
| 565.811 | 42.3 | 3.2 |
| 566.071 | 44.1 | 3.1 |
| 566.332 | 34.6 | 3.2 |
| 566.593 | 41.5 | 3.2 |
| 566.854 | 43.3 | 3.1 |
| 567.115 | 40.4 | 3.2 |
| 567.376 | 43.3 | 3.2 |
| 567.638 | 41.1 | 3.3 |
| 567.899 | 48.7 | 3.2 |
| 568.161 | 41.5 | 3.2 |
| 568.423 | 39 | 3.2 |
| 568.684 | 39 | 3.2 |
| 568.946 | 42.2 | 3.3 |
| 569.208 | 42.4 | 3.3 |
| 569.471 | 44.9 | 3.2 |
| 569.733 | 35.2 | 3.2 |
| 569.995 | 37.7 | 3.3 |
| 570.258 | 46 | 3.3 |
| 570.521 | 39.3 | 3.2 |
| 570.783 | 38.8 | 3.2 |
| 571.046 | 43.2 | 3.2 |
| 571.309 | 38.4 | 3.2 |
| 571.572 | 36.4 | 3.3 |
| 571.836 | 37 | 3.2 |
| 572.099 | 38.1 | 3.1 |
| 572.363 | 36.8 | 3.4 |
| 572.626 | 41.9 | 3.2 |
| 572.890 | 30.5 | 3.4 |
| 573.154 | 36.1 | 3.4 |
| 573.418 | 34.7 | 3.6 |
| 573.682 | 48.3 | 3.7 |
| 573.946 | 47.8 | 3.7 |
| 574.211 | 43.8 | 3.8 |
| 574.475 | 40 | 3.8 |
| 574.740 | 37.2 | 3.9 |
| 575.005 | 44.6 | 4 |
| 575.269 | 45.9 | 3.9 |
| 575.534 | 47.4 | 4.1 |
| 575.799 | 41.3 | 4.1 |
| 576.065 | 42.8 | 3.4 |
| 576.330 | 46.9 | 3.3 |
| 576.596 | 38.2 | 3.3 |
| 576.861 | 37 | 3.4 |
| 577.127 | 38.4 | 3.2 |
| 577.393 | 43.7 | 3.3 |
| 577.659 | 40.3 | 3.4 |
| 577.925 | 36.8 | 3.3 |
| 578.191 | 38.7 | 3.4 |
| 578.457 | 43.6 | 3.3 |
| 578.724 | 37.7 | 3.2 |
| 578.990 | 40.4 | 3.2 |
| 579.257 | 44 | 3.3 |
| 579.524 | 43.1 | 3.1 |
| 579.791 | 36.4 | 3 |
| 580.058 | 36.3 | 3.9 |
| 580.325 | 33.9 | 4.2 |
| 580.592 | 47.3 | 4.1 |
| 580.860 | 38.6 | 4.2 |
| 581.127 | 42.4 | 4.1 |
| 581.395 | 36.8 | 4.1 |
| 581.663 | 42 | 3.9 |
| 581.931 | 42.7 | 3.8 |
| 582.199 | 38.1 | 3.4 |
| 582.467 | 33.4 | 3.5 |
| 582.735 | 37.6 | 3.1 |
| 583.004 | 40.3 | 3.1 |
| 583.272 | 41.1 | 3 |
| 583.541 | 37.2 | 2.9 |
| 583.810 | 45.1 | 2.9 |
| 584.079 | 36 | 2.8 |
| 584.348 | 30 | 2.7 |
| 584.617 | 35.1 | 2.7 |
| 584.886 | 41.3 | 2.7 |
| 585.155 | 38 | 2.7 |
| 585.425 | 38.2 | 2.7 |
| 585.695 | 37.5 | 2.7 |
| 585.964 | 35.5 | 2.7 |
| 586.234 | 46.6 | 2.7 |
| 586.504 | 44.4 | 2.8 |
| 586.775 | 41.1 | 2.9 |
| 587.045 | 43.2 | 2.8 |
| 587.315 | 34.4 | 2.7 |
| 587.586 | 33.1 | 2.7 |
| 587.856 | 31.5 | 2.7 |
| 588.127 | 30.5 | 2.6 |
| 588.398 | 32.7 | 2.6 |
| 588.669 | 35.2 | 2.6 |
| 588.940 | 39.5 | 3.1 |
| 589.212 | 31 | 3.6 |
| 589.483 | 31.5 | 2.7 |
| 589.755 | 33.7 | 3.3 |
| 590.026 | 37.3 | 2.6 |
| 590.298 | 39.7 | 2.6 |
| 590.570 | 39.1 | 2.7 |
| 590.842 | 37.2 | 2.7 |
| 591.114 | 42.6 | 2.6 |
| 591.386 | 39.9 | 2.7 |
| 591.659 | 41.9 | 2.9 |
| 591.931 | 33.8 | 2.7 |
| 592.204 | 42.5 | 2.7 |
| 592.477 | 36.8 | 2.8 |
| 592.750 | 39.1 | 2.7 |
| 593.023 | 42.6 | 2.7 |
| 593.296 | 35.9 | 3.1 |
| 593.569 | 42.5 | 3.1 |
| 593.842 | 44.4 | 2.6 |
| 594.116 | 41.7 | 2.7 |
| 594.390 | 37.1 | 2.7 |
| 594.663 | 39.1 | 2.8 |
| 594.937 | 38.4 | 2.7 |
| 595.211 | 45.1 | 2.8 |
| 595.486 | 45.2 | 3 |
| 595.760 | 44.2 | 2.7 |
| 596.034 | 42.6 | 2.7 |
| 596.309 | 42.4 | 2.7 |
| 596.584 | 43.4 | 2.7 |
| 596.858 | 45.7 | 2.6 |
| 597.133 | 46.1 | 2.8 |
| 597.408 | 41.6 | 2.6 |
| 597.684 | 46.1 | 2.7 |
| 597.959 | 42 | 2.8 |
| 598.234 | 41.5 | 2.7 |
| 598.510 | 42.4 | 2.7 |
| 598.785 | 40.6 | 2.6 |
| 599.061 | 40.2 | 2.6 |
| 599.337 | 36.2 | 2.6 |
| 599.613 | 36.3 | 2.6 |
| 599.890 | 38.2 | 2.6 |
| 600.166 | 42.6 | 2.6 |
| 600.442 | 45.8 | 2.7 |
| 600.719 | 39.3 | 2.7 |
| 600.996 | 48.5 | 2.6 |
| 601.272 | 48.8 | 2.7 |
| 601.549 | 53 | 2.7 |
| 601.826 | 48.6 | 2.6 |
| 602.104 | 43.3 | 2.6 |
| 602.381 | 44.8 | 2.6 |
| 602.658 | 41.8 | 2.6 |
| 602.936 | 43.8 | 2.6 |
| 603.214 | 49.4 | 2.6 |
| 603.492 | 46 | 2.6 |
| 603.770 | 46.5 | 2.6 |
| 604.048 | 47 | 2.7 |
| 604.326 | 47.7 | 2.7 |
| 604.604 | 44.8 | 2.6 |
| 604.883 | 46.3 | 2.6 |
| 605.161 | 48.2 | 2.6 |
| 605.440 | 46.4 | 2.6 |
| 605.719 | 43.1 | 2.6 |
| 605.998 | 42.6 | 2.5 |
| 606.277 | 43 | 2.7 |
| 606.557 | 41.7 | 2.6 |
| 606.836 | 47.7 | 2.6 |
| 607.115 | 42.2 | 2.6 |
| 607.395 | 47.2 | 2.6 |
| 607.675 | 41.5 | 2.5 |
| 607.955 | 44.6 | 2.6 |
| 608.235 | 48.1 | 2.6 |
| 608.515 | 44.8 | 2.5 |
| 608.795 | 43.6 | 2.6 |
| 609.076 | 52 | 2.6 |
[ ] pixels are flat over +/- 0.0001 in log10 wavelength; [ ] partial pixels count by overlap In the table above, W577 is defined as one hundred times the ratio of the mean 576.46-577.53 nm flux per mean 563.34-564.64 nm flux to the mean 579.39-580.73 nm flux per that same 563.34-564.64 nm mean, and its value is 100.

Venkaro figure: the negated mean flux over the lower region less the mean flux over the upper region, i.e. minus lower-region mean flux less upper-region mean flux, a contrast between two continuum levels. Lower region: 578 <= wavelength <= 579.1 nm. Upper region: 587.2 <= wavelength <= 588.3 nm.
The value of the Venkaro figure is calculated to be -72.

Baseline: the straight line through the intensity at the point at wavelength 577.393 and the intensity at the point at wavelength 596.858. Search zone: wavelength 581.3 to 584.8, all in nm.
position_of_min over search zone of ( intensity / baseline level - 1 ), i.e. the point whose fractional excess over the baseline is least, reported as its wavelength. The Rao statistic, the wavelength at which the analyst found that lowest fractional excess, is 584.348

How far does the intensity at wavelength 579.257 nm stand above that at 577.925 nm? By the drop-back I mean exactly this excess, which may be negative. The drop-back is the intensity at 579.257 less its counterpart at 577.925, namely 7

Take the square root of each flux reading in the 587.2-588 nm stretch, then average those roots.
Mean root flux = 5.74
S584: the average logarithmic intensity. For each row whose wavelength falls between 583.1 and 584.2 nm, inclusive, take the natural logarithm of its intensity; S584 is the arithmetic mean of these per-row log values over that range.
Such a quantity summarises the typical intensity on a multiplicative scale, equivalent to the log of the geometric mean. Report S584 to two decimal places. 3.68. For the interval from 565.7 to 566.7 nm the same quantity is 3.70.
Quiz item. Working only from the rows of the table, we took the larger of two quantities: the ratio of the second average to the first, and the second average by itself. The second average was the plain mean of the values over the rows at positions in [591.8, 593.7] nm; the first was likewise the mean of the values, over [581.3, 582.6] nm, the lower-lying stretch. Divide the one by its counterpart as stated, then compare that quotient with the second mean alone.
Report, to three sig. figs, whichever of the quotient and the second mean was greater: 39.0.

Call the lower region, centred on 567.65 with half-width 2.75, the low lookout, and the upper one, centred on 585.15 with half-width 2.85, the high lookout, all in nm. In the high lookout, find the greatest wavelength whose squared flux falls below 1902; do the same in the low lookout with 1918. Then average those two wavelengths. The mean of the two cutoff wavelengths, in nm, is 578.93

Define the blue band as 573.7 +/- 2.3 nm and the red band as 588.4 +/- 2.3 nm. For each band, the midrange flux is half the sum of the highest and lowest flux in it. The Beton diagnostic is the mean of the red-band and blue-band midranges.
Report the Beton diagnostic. 39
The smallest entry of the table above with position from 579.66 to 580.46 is 33.9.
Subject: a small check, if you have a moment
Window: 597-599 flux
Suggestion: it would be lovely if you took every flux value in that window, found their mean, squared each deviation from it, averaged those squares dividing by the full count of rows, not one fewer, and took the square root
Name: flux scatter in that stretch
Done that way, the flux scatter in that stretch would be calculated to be 2.1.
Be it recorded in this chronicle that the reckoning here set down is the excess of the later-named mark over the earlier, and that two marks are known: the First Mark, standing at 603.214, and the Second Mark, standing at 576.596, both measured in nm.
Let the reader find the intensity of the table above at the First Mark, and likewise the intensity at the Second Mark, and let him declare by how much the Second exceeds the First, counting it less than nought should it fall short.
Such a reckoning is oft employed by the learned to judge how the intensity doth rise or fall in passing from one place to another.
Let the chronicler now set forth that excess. -11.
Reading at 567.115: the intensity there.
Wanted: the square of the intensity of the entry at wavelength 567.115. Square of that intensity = 1632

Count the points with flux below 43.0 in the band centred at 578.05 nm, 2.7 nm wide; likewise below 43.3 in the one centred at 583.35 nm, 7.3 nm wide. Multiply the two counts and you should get 161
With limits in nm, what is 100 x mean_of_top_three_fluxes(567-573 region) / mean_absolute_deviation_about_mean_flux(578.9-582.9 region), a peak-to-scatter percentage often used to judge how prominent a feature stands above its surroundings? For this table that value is 1387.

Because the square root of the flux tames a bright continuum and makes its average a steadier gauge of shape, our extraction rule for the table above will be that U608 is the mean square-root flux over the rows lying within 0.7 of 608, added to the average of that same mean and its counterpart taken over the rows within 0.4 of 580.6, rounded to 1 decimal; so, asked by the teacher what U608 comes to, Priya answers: 13.2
